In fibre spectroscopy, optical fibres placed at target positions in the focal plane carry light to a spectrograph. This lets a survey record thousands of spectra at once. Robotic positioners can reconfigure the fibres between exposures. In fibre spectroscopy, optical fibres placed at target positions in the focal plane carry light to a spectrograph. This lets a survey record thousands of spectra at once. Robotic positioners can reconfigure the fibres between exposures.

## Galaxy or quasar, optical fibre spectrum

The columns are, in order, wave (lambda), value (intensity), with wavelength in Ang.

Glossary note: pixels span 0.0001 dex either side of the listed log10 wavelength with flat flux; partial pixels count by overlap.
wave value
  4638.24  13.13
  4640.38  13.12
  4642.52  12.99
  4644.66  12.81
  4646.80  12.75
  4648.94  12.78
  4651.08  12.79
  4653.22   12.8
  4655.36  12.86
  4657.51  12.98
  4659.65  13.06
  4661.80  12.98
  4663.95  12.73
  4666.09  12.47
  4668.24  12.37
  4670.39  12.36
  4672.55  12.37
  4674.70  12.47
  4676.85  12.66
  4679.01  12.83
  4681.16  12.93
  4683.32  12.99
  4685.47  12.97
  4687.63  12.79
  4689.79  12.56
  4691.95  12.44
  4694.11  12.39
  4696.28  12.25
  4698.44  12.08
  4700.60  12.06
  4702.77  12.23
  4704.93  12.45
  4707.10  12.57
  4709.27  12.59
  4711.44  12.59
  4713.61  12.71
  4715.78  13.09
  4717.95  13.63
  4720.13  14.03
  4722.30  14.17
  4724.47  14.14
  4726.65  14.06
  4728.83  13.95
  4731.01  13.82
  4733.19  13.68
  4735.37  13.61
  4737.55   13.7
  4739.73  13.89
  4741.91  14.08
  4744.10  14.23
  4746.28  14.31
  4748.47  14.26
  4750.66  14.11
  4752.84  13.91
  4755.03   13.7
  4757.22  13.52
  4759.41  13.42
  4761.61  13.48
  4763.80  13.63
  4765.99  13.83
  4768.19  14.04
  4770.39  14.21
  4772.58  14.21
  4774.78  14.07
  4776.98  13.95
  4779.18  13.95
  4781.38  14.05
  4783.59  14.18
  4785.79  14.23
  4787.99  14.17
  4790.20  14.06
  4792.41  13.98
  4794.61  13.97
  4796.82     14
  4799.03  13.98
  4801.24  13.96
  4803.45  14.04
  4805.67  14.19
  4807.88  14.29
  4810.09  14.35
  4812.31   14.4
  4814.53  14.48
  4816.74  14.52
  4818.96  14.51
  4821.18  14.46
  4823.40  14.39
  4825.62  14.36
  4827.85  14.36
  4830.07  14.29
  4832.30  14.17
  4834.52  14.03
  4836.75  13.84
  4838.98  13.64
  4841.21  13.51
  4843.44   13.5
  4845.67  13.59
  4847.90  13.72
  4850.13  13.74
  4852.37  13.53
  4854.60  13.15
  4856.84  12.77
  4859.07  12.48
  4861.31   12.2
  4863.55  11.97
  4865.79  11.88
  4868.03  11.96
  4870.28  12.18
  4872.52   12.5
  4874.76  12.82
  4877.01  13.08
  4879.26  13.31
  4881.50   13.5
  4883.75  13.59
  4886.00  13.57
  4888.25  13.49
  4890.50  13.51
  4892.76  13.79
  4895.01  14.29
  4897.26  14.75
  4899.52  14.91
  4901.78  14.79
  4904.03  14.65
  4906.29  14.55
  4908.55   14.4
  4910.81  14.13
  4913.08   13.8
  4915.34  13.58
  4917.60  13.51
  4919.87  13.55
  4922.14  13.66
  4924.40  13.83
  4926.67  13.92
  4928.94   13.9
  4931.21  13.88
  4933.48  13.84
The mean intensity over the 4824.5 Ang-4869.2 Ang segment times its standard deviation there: 11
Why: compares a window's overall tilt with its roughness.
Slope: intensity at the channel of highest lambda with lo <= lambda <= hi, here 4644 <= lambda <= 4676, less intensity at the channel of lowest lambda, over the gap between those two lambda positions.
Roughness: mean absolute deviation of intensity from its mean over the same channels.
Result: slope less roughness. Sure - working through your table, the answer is -0.21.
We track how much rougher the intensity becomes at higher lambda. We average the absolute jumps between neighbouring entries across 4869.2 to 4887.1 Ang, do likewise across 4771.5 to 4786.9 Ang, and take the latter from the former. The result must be 0.11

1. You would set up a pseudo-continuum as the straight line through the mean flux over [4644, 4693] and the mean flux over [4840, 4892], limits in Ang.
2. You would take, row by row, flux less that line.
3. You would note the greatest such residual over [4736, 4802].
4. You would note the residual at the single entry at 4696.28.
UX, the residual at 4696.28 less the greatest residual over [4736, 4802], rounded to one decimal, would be -2.0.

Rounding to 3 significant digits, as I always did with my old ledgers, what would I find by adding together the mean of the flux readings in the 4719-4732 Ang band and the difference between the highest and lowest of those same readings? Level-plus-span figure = 14.4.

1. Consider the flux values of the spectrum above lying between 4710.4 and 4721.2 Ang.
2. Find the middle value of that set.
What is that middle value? 13.1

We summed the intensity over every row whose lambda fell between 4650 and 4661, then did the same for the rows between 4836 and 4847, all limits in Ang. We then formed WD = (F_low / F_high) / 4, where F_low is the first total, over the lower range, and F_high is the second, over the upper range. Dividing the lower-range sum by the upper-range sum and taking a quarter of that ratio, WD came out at 0.237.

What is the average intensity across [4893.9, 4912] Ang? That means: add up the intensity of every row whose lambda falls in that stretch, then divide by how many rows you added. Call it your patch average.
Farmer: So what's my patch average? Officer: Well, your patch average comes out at 14.6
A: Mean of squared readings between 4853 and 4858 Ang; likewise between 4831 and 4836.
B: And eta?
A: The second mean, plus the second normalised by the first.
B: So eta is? 200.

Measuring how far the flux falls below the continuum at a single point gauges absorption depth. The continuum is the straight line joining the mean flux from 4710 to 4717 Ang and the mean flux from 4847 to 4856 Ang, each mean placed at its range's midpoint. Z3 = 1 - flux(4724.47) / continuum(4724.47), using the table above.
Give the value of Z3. -0.10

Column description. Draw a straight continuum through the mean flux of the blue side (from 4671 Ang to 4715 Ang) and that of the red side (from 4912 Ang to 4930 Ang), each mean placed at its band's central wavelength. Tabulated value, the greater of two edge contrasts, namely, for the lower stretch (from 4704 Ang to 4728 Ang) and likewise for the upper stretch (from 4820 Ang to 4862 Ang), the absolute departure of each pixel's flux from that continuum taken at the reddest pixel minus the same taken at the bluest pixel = 1.2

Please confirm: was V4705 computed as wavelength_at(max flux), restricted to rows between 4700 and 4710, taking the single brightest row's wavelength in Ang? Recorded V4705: 4709.27 Ang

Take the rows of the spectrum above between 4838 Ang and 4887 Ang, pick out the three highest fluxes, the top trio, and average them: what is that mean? 13.7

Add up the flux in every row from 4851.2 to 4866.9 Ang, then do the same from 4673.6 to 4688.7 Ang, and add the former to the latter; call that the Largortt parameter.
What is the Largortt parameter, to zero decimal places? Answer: 178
